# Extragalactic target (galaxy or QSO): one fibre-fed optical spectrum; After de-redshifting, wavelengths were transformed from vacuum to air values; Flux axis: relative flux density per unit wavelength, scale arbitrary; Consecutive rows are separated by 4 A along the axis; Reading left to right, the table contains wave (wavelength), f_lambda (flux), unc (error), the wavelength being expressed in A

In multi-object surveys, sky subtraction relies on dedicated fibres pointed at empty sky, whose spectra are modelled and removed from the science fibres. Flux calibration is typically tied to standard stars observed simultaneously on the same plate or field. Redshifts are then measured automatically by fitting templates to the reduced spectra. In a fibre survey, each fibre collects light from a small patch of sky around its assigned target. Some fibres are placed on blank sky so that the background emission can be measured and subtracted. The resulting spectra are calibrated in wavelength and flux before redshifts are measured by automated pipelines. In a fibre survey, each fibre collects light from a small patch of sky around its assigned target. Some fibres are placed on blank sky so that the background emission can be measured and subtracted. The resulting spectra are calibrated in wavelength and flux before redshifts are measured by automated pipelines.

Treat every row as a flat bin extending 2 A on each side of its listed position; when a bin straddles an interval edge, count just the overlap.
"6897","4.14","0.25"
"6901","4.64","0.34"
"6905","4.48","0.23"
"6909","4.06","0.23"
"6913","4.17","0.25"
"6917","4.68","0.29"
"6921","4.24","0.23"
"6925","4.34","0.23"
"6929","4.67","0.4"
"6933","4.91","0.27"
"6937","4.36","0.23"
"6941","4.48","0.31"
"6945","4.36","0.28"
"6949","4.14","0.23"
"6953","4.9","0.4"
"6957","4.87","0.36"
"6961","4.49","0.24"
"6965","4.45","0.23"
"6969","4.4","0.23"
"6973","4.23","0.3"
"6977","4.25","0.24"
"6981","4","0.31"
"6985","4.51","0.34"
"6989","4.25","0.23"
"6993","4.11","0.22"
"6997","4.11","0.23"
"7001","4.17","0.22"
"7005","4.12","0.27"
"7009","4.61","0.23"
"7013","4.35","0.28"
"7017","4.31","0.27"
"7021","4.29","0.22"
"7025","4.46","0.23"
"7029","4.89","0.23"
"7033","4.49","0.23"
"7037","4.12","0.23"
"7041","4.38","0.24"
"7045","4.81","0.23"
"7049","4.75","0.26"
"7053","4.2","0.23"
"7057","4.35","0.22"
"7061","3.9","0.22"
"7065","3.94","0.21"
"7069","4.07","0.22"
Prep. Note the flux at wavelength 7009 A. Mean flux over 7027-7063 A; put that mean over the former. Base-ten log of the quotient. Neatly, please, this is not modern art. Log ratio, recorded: -0.017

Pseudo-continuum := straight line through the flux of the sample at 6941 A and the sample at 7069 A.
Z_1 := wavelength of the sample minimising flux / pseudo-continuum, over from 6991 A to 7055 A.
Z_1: 6993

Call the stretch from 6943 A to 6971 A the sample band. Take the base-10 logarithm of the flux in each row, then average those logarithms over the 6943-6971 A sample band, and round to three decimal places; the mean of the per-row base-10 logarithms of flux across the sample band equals 0.654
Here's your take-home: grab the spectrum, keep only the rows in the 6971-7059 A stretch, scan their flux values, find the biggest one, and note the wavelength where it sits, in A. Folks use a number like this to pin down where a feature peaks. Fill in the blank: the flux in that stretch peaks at 7029 A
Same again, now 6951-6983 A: 6953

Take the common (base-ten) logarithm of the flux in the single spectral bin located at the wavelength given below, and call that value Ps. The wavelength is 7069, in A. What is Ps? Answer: 0.61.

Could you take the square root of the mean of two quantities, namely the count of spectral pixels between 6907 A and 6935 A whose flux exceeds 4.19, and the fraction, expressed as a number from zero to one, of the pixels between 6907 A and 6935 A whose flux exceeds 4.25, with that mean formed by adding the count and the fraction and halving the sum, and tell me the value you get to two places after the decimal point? 1.67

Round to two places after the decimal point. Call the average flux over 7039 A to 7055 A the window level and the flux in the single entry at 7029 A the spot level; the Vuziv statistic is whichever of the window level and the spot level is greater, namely 4.89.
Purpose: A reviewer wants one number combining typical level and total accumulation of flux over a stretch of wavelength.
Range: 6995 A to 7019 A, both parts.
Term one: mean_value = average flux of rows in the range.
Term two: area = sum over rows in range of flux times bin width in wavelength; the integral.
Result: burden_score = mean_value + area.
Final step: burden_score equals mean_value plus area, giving 107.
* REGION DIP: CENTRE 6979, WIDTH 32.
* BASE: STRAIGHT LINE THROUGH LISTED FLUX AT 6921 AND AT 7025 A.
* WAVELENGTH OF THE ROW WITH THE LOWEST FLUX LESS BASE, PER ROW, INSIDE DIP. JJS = 6981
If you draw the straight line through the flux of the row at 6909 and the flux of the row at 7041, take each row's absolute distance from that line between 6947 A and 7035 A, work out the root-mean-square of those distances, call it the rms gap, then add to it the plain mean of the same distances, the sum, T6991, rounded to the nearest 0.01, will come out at 0.50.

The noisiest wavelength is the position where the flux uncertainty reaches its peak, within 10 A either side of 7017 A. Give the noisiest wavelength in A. 7013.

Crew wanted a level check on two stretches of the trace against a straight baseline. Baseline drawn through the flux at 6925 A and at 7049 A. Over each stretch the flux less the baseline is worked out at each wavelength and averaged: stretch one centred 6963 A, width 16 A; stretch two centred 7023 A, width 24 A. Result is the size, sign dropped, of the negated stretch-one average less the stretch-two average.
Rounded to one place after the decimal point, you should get 0.1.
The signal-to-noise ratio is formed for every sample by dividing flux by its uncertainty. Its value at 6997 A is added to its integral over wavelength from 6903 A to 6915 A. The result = 233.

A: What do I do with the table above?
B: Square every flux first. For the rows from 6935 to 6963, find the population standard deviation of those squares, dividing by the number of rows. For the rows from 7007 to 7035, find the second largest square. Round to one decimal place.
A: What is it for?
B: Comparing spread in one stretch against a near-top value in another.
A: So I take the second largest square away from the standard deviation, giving -18.9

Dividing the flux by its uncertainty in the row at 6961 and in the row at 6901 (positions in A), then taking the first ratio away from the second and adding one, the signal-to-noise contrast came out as -4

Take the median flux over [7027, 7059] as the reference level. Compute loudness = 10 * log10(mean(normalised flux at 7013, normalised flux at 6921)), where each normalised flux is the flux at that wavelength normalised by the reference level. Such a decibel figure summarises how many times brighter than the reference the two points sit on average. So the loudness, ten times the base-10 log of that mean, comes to -0.14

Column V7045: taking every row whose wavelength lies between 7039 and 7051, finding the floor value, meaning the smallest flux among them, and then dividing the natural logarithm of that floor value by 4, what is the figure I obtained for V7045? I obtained 0.369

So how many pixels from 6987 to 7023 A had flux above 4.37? 1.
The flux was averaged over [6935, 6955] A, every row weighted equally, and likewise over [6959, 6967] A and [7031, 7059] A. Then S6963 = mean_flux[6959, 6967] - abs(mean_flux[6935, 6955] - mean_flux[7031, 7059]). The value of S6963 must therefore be 4.5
